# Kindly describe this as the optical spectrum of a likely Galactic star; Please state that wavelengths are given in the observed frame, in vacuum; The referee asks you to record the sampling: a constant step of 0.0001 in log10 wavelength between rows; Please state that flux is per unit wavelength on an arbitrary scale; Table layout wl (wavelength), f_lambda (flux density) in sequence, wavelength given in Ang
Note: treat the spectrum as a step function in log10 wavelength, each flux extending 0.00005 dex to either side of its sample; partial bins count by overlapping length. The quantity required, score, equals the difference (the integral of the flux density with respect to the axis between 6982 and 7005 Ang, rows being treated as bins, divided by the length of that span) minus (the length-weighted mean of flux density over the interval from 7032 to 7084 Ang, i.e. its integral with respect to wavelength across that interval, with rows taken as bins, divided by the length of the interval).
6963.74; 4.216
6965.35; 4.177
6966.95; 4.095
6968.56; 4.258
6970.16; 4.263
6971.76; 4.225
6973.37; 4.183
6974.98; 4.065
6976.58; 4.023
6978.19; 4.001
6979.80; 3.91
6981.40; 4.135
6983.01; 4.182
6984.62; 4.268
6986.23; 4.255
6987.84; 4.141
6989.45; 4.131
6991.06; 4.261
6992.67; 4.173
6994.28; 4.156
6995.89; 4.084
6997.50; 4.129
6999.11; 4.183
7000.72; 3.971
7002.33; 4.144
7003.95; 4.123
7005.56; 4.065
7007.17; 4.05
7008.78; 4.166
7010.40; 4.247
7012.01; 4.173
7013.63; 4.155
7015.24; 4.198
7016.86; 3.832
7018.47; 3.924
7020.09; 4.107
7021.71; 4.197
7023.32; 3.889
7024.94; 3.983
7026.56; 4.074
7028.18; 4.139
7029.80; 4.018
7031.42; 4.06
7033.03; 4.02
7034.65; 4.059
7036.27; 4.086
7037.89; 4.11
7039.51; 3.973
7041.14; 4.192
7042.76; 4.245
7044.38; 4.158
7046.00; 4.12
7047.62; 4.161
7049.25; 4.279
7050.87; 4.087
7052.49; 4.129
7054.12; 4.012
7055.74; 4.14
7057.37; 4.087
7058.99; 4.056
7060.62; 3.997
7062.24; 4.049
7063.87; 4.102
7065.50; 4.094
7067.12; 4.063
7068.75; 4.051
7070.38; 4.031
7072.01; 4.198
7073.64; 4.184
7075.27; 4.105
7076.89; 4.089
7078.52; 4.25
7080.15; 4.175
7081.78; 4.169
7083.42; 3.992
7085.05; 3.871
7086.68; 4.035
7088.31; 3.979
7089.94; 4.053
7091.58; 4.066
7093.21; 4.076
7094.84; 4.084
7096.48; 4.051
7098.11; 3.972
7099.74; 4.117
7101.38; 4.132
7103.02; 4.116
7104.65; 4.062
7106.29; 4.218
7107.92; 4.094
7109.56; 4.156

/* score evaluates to 0.05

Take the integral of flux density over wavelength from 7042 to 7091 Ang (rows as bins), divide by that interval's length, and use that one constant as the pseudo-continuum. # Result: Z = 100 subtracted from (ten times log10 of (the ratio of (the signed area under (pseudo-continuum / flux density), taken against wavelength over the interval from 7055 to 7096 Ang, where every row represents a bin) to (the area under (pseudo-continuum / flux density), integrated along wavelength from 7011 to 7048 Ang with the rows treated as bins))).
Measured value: -100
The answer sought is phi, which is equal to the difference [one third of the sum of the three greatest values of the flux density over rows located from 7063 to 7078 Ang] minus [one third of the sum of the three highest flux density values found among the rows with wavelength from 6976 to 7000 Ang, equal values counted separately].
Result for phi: -0.099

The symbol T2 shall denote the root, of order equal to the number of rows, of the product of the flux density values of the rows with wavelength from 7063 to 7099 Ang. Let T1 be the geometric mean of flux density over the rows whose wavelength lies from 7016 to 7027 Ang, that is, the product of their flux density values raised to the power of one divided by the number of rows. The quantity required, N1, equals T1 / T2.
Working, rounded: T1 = 4.00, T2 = 4.08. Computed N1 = 0.981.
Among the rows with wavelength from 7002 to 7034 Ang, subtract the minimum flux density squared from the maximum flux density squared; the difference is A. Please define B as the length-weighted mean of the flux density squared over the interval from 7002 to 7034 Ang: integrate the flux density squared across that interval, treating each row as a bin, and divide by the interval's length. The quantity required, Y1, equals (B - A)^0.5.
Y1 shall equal 3.64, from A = 3.4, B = 16.6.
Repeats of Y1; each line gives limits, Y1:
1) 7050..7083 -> 3.84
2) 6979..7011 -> 3.77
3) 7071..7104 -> 3.69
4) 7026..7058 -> 3.79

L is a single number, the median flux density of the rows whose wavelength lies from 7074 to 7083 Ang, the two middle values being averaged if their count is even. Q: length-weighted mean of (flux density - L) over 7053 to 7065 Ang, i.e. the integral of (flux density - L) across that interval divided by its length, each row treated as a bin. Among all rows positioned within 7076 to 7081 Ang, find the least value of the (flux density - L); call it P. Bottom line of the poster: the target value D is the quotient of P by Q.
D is 0.8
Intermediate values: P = -0.08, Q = -0.103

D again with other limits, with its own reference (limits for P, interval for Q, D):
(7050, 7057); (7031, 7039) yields 1.5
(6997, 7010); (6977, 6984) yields 1.8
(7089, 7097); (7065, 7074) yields 1.7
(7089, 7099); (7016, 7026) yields 1.1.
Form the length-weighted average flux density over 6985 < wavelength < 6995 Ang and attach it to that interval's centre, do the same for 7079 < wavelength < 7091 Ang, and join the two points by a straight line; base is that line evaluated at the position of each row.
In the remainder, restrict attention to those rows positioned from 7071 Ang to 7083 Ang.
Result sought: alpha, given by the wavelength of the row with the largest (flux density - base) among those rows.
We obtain 7078.52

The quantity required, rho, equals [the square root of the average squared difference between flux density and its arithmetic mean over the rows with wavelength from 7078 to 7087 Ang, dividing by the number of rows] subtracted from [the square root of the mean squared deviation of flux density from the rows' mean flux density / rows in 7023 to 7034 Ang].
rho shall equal -0.06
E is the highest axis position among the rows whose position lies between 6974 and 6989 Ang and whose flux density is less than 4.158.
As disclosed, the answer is 6987.84 Ang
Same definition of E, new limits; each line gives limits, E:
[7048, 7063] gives 7062.24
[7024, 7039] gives 7037.89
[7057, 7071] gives 7070.38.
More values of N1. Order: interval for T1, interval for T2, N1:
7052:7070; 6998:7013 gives 0.987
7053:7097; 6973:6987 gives 0.991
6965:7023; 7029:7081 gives 1.006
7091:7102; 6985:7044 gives 0.992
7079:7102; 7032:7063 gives 0.988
